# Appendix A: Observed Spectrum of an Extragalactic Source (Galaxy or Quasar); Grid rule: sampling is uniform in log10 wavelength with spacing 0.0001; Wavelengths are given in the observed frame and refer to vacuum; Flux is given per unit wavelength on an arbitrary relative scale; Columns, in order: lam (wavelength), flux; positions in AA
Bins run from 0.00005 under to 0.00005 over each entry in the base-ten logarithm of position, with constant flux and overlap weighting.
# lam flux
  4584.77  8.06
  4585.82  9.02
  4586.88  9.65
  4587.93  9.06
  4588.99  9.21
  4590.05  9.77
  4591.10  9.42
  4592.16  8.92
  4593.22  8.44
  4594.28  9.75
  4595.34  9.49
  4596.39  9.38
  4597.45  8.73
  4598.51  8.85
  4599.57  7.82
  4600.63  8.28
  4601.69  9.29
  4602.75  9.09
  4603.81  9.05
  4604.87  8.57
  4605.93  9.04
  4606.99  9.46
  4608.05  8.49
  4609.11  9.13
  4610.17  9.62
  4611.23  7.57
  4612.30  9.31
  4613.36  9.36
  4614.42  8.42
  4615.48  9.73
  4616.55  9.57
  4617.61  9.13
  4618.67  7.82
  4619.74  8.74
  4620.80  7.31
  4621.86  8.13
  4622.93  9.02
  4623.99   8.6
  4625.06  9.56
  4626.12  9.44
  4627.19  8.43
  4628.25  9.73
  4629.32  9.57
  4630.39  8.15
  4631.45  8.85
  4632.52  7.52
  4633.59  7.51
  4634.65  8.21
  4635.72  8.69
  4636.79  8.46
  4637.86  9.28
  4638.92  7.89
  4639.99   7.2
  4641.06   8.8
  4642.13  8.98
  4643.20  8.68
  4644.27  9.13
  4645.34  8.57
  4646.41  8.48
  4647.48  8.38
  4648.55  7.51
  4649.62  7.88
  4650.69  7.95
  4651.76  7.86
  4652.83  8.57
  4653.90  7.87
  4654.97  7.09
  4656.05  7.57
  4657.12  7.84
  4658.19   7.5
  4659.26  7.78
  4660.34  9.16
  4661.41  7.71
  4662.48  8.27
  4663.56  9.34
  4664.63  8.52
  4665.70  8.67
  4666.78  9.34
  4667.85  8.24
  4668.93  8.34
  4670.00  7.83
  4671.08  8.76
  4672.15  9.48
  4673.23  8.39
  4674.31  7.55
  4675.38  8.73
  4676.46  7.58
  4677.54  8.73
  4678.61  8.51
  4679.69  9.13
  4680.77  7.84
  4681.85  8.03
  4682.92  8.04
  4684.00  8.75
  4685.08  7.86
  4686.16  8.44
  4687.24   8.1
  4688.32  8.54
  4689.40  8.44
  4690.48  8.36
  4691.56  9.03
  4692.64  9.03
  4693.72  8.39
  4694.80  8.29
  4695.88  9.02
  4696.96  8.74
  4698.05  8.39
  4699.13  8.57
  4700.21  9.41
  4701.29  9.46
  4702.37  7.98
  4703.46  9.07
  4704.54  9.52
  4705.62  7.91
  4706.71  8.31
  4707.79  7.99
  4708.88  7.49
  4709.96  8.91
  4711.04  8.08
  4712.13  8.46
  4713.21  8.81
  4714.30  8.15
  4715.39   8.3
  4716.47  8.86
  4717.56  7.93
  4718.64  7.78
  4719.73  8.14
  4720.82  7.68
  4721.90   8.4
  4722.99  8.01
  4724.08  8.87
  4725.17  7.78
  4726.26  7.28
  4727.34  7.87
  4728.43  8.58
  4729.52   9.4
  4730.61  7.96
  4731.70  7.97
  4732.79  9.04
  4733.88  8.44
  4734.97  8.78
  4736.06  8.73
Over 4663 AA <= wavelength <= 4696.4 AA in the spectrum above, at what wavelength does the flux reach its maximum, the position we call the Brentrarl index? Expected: 4672.15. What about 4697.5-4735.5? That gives 4704.54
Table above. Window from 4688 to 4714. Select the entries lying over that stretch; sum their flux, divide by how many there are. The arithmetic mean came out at 8.59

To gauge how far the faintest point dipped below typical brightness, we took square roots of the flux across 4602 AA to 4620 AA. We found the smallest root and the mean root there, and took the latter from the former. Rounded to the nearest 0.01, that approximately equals -0.24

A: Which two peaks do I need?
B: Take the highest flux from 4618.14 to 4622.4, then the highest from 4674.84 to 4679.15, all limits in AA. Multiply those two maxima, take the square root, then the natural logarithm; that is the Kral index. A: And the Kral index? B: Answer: 2.17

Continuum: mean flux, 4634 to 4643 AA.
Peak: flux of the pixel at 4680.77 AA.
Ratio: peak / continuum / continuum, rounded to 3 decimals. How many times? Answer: 0.110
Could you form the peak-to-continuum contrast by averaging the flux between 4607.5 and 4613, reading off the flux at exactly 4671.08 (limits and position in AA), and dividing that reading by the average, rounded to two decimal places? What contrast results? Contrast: 0.99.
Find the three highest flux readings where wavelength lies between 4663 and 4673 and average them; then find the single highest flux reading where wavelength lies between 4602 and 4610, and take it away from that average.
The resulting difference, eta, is -0.1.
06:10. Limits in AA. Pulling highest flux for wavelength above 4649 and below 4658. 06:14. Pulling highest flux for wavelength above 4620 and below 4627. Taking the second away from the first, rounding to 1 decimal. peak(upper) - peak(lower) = -1.0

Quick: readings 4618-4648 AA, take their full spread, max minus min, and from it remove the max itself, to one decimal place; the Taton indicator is -7.2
